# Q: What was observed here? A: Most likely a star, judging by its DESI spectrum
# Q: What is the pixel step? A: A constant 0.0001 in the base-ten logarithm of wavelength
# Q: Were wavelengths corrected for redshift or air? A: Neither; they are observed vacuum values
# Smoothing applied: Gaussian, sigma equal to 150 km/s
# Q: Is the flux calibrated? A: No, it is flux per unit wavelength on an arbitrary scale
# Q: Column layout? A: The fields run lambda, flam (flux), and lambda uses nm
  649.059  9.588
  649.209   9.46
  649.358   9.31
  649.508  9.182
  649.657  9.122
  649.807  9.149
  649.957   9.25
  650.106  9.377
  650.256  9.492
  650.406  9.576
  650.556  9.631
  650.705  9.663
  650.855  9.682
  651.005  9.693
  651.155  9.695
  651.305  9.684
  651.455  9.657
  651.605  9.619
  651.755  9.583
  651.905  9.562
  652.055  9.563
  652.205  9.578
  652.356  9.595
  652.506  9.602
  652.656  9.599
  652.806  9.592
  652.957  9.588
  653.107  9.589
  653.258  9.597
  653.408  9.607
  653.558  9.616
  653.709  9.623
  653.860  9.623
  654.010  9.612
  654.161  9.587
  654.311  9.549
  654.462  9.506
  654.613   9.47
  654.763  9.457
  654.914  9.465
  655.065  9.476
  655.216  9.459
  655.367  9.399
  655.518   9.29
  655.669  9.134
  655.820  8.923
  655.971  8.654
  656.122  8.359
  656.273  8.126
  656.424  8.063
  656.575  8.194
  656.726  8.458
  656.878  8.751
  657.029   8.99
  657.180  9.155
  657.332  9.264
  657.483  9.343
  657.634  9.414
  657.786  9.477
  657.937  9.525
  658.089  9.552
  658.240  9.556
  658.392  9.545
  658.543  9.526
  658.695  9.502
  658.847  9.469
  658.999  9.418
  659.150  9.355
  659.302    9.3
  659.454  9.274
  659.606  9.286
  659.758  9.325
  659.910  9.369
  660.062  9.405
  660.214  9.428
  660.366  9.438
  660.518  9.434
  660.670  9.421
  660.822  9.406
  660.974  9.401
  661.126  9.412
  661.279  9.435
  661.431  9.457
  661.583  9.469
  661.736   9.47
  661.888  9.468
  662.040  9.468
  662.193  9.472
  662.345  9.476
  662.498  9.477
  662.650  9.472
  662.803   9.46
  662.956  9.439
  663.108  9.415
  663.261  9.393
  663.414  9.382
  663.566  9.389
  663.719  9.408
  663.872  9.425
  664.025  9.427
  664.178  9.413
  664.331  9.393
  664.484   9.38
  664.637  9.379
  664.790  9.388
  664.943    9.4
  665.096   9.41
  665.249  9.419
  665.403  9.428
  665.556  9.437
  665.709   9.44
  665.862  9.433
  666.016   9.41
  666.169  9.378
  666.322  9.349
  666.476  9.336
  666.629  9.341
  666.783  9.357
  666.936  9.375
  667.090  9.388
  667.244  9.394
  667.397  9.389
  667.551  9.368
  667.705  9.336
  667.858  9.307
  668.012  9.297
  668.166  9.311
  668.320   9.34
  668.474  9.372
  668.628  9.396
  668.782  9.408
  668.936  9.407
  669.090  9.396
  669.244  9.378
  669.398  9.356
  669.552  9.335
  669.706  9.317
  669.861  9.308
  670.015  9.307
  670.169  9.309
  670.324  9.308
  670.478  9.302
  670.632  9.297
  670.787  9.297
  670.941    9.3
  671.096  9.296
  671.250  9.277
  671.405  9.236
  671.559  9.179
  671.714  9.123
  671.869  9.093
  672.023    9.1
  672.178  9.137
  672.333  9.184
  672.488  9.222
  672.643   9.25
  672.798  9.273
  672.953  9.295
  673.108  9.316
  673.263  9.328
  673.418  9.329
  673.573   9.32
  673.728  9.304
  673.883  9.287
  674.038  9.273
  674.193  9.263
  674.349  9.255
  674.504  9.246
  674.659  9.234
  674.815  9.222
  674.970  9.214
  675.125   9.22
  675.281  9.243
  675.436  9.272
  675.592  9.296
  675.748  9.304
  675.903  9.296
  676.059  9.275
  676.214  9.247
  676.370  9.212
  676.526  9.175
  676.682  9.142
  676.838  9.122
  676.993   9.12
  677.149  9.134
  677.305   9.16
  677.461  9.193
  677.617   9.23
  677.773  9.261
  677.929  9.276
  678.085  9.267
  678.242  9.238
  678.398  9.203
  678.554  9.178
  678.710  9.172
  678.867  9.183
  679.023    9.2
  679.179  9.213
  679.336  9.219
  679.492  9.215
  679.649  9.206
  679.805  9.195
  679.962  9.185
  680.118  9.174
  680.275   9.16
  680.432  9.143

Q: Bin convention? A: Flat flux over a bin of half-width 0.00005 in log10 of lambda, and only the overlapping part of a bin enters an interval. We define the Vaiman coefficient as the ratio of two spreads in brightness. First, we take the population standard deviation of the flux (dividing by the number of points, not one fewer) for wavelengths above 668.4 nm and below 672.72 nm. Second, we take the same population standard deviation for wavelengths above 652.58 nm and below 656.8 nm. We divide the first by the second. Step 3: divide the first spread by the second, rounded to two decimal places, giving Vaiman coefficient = 0.18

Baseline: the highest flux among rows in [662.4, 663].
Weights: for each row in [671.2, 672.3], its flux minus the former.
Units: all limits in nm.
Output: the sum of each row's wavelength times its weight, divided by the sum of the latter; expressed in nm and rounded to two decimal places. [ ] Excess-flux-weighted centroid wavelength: 671.77 nm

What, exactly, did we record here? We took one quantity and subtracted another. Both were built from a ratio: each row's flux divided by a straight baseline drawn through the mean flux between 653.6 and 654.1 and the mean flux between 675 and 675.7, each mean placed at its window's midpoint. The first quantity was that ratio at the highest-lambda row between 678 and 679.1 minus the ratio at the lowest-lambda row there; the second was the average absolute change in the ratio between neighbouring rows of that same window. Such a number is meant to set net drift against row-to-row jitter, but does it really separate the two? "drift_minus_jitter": -0.0077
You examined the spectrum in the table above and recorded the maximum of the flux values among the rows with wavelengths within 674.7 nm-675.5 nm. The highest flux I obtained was 9.272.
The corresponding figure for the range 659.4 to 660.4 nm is 9.438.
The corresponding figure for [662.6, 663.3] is 9.472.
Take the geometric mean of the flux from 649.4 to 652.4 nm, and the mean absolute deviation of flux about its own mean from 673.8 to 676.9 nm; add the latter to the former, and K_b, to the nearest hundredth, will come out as 9.55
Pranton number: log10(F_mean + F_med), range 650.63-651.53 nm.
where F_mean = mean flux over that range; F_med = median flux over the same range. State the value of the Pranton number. 1.287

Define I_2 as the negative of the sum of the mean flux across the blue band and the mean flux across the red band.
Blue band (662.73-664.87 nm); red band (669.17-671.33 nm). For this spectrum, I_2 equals -18.7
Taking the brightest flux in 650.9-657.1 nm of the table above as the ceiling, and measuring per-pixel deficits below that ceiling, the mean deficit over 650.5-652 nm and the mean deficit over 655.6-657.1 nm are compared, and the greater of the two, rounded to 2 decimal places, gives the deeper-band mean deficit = 1.13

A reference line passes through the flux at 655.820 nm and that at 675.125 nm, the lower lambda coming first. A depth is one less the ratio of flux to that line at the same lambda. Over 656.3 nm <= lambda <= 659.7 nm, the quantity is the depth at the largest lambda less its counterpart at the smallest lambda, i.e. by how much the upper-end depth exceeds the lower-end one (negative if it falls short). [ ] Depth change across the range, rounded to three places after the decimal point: -0.131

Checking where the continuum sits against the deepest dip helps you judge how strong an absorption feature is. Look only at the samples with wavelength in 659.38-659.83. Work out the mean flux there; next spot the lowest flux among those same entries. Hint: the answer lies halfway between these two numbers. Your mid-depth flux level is 9.28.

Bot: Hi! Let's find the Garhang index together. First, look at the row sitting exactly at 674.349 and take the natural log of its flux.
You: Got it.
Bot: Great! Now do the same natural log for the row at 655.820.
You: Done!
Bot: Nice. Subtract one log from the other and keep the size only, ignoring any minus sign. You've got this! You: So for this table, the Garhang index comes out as 0.037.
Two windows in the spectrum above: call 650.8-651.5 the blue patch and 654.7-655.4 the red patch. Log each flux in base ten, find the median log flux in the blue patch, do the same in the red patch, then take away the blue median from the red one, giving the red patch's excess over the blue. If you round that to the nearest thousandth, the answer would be -0.010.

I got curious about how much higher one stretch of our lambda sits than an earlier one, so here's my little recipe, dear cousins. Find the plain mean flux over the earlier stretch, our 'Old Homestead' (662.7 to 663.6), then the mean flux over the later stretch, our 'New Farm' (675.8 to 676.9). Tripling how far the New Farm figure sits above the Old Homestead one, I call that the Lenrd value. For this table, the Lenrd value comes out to -0.61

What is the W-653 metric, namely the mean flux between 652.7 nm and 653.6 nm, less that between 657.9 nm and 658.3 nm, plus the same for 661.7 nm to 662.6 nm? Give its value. 9.53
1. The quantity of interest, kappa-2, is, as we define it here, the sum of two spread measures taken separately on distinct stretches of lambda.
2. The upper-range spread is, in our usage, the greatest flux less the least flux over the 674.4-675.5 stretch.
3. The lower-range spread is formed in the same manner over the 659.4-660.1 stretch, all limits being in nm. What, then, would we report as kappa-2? 0.19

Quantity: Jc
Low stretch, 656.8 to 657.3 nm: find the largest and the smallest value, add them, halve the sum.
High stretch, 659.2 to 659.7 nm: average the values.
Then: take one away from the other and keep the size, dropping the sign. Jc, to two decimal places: 0.33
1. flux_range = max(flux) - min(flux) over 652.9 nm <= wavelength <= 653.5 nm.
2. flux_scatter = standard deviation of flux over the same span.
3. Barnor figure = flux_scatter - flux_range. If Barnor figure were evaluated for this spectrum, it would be -0.01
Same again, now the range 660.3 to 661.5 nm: -0.04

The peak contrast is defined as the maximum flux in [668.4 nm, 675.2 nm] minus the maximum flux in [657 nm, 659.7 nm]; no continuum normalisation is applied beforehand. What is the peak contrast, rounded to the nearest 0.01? -0.15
